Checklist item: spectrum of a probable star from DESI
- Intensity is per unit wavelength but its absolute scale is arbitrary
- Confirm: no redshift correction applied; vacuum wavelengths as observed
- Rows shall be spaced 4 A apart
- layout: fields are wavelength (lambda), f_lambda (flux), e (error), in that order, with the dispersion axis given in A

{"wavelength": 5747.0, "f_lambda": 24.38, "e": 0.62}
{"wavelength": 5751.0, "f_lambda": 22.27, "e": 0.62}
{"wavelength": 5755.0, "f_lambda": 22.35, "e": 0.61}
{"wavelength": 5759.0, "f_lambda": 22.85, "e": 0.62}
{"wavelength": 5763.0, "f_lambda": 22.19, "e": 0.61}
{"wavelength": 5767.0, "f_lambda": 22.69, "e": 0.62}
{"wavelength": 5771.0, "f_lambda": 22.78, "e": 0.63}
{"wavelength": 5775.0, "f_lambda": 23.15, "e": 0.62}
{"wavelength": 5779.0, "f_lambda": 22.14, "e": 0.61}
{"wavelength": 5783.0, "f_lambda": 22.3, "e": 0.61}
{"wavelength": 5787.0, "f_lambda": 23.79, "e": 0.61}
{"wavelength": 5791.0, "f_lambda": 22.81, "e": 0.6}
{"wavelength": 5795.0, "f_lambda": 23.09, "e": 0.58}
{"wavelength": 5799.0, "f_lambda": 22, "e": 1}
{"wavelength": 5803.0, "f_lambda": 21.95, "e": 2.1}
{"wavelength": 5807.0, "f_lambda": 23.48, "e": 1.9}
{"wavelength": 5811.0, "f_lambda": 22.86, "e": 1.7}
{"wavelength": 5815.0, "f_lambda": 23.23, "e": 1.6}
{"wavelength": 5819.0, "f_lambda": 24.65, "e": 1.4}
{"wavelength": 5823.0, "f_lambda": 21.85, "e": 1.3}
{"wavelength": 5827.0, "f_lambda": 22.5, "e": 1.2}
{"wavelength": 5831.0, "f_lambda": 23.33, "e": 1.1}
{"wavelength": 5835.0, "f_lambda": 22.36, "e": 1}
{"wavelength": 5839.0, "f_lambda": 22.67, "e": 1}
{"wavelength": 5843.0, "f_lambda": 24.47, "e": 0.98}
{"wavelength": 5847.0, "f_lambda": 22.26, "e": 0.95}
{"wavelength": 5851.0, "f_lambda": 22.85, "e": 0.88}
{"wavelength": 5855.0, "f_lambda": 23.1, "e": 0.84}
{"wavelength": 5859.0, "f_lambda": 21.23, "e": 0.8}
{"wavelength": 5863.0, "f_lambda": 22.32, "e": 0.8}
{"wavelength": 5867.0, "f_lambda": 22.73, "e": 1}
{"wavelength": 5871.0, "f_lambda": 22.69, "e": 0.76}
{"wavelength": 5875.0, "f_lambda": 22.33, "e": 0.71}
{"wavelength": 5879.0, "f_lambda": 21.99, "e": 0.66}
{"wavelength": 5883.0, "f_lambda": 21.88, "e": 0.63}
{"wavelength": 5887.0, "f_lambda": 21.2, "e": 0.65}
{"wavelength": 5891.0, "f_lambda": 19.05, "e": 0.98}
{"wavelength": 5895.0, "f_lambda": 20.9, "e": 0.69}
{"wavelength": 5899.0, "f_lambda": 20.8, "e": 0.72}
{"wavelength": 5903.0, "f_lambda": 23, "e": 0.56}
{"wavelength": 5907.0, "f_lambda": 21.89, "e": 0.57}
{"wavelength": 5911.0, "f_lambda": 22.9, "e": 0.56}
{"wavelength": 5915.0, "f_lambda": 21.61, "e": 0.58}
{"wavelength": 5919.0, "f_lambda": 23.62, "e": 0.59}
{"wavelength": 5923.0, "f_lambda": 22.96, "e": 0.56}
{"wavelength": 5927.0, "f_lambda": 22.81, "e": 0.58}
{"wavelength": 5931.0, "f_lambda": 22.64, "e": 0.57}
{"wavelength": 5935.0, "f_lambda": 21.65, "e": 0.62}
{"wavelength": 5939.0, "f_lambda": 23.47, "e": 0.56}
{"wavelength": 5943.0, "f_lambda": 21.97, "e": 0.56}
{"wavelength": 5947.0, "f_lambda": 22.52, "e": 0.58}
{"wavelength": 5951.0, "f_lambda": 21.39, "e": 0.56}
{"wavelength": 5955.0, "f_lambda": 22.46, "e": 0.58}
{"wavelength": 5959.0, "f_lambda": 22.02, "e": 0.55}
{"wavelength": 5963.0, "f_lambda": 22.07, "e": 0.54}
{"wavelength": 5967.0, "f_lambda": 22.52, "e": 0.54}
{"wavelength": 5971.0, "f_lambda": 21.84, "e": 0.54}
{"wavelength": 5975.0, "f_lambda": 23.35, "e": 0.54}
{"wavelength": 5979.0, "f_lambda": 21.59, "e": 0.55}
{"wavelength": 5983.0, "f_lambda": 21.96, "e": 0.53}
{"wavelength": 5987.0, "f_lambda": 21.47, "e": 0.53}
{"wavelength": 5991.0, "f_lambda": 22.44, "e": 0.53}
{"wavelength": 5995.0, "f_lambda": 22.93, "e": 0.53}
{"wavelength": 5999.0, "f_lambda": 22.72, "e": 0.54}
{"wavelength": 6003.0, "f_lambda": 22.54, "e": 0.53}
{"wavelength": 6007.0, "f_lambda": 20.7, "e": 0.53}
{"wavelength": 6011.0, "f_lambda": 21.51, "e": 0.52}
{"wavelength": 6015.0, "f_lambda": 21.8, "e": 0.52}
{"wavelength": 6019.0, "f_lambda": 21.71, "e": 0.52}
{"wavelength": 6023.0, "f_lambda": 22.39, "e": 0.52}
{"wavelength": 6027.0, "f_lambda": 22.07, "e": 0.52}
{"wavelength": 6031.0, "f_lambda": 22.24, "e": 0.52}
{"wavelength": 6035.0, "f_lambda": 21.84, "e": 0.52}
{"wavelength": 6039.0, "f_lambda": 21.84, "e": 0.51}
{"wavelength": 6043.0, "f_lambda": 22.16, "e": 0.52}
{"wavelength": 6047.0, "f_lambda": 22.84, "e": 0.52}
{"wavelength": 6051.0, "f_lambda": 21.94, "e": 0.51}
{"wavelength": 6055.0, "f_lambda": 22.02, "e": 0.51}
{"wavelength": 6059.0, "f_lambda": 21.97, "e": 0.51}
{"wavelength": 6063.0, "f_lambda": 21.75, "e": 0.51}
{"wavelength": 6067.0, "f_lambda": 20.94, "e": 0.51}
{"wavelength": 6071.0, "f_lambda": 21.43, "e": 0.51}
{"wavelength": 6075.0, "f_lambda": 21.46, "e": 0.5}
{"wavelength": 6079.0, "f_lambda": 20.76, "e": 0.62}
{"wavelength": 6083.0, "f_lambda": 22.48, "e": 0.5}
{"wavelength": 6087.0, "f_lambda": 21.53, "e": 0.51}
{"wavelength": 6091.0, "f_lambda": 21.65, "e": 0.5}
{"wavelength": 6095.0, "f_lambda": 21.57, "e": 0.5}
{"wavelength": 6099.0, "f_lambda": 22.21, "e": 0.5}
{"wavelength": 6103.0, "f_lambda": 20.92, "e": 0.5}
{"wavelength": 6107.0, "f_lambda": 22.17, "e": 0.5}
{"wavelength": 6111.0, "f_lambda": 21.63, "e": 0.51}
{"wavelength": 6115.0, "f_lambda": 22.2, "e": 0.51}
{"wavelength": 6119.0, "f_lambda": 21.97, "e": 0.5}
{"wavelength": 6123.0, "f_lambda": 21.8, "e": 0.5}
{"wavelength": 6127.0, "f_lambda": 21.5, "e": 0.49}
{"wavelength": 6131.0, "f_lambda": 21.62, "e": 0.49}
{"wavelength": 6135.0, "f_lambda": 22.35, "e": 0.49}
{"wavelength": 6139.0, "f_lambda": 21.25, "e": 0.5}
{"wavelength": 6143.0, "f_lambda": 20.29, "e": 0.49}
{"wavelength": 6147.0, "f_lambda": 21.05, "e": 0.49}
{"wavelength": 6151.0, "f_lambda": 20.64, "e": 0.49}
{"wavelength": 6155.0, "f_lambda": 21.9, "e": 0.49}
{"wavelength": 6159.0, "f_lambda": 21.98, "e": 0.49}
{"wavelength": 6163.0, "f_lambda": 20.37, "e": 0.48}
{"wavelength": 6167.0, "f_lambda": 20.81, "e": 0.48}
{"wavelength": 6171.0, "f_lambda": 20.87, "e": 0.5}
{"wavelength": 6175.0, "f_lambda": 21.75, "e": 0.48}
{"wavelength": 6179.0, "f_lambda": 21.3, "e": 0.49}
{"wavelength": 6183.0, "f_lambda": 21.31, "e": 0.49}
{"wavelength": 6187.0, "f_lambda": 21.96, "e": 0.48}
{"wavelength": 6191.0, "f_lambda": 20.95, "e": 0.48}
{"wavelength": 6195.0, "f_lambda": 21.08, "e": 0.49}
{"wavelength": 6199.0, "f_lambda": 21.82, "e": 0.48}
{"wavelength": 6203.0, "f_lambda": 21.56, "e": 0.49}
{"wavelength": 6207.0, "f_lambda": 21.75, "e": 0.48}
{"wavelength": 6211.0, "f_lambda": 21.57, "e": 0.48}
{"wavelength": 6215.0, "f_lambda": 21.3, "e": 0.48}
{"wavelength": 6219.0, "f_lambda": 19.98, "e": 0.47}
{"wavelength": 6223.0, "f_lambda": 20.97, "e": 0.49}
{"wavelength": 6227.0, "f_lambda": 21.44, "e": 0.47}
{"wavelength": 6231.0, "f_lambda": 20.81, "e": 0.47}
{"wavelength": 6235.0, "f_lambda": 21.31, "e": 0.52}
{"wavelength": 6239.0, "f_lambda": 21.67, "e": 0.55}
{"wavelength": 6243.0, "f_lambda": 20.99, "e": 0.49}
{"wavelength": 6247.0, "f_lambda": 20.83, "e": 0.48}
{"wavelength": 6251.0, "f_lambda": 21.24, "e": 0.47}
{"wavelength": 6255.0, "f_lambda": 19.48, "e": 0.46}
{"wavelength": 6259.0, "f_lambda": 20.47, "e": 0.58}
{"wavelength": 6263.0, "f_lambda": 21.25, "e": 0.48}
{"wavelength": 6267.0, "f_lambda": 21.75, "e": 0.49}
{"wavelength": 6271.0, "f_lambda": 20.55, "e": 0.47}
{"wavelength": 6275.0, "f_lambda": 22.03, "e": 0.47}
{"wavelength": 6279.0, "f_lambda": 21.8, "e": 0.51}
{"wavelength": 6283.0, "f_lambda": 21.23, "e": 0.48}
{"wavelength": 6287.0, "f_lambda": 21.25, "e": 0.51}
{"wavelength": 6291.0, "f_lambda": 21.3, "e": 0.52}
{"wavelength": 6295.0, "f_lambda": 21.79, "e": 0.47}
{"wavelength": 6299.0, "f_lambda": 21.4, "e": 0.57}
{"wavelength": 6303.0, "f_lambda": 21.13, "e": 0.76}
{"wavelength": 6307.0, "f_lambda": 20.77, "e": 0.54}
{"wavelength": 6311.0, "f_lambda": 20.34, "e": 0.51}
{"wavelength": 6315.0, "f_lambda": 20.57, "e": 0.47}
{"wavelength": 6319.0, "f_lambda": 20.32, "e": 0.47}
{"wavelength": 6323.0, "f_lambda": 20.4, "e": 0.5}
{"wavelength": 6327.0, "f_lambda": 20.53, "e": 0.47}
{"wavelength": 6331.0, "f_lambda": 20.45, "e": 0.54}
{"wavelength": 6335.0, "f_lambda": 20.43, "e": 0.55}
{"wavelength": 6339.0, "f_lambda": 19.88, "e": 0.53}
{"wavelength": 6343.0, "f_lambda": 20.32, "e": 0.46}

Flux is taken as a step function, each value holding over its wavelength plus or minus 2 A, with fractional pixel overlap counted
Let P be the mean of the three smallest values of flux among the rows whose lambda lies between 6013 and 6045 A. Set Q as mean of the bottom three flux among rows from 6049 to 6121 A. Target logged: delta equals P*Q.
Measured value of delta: 455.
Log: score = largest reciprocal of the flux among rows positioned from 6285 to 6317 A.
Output 0.0492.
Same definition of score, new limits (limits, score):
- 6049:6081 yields 0.0482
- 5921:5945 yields 0.0462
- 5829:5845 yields 0.0447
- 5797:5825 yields 0.0458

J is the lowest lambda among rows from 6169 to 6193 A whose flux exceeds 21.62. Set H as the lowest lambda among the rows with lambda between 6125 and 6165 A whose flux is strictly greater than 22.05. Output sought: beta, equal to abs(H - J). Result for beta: 40 A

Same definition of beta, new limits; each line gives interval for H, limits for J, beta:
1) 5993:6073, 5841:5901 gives 152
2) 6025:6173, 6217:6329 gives 212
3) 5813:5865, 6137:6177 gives 340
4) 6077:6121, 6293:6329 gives 212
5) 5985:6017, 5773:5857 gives 216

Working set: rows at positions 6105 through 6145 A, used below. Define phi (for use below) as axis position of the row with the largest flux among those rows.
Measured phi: 6135.0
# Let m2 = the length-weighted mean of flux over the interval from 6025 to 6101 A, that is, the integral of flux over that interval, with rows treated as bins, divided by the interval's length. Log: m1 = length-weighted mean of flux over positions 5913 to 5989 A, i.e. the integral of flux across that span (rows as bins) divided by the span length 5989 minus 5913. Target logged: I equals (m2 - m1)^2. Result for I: 0.2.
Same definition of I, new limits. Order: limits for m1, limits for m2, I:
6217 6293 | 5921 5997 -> 1.6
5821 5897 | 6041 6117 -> 0.2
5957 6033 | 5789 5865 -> 0.5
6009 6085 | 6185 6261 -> 0.5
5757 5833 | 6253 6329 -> 3.4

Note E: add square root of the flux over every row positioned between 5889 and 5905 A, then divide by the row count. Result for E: 4.57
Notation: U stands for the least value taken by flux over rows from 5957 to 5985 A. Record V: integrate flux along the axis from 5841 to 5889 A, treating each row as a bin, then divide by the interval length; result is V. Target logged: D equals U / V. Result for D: 0.96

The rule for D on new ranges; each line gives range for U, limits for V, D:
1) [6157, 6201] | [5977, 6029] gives 0.93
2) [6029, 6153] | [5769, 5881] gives 0.89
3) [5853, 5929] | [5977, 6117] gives 0.87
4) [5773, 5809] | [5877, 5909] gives 1.03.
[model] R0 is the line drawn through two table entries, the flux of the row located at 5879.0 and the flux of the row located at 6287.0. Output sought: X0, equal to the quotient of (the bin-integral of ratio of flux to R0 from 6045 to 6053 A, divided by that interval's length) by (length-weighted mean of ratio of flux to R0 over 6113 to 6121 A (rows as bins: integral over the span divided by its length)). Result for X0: 1.01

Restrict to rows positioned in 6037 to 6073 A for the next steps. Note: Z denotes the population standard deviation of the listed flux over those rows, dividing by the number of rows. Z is 0.49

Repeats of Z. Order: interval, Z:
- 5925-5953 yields 0.67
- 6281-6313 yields 0.40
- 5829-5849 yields 0.82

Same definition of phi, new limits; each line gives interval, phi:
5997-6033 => 5999.0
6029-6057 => 6047.0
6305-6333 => 6307.0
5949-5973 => 5967.0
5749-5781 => 5775.0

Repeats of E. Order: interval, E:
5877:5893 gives 4.58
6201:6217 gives 4.64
